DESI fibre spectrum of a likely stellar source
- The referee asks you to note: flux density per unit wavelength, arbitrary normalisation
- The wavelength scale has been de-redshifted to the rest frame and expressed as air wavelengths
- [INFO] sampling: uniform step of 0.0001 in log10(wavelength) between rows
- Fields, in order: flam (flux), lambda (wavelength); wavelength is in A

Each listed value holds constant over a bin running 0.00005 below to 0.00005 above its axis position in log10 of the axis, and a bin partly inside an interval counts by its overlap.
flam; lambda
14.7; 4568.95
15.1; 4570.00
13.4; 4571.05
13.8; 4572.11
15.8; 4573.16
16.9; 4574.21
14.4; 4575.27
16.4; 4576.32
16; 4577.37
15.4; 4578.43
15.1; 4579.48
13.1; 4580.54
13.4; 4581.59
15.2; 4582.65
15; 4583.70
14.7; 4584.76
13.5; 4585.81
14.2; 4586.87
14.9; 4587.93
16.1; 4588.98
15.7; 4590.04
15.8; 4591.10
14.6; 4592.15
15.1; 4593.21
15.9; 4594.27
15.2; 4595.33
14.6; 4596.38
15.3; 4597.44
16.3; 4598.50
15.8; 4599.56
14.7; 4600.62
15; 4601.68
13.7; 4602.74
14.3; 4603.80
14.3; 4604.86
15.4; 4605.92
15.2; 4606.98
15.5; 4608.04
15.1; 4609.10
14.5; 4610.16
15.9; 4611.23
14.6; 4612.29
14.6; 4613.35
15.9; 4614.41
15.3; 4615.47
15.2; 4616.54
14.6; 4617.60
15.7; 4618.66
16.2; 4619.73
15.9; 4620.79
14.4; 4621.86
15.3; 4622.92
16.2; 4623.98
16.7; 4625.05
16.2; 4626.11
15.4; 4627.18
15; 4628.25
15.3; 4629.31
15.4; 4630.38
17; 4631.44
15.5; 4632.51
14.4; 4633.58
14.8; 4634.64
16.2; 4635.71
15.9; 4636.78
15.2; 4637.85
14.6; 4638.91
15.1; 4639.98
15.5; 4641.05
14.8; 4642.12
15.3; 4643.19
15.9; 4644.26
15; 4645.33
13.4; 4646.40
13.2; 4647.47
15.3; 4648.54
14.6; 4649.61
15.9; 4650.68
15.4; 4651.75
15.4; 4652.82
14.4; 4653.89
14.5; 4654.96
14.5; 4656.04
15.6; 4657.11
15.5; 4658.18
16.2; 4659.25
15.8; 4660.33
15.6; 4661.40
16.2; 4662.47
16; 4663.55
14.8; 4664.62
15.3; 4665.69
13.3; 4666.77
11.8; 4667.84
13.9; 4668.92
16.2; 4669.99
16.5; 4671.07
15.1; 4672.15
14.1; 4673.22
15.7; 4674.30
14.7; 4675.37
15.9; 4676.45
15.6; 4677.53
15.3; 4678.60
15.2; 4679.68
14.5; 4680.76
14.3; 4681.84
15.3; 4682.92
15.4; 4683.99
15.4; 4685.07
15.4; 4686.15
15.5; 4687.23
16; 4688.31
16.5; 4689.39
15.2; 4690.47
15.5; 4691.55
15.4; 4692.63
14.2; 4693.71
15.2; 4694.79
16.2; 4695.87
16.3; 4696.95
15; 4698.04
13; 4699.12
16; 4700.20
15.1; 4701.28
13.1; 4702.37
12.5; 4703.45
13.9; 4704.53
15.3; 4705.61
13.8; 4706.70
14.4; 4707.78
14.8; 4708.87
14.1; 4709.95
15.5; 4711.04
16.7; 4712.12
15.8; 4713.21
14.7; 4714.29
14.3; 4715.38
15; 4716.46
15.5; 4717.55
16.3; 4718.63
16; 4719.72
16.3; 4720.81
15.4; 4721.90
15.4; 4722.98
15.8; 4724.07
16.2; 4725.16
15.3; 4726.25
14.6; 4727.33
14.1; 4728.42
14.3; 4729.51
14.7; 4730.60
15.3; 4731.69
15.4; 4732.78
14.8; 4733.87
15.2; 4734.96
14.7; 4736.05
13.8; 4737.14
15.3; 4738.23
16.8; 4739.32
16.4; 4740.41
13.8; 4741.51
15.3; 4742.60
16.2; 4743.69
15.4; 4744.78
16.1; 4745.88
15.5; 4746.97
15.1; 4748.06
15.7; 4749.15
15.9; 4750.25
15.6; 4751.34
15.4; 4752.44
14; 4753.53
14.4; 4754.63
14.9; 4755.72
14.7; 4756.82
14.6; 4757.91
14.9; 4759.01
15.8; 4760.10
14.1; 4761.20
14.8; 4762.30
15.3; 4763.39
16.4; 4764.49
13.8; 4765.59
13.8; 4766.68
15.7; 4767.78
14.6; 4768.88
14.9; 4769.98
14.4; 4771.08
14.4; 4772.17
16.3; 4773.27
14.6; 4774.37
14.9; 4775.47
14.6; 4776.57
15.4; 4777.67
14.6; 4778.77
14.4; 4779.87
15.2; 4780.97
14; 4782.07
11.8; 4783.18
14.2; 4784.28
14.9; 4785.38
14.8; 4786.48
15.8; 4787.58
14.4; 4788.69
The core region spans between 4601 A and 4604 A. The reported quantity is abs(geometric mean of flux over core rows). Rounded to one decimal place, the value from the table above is 14.3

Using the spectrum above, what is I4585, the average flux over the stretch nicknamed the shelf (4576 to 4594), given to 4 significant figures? 14.95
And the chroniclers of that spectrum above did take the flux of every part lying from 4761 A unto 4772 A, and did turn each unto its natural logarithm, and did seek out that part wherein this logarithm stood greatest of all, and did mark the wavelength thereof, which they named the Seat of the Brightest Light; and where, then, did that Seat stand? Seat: 4764.49 A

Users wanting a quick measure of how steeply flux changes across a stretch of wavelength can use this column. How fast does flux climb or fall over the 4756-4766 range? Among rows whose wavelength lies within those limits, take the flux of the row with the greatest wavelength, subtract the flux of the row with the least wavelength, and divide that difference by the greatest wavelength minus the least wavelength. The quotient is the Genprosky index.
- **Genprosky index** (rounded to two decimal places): -0.10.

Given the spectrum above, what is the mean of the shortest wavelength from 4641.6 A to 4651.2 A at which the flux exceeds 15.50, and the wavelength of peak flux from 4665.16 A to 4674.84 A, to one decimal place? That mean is 4657.7 A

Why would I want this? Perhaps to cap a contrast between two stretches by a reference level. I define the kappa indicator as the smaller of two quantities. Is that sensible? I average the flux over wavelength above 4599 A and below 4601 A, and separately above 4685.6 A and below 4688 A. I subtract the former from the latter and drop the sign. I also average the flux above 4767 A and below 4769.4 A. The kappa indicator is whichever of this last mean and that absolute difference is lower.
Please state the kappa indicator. 0.2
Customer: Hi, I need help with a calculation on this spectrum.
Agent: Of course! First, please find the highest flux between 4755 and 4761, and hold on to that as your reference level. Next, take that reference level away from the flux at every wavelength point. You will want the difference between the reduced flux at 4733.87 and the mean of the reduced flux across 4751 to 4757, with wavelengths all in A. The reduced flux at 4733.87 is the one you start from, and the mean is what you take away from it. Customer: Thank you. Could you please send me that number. 0.0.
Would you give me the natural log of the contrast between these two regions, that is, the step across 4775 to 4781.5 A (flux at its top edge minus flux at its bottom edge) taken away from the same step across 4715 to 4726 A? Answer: 0.47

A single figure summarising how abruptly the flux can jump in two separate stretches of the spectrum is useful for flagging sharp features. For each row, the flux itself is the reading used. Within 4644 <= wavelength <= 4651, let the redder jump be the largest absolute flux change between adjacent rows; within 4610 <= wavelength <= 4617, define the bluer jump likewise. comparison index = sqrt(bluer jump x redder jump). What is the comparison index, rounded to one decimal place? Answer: 1.7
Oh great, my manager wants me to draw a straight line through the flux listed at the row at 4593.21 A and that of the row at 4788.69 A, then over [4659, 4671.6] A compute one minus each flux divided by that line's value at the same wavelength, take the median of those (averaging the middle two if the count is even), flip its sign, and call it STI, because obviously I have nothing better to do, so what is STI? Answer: 0.06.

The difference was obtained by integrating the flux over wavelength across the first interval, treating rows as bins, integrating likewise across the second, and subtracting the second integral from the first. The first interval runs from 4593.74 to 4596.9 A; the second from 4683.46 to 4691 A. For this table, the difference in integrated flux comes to -70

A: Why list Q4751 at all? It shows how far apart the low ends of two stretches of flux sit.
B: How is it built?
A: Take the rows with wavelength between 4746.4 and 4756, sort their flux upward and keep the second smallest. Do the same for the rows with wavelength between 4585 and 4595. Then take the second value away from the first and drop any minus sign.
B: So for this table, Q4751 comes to 0.20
